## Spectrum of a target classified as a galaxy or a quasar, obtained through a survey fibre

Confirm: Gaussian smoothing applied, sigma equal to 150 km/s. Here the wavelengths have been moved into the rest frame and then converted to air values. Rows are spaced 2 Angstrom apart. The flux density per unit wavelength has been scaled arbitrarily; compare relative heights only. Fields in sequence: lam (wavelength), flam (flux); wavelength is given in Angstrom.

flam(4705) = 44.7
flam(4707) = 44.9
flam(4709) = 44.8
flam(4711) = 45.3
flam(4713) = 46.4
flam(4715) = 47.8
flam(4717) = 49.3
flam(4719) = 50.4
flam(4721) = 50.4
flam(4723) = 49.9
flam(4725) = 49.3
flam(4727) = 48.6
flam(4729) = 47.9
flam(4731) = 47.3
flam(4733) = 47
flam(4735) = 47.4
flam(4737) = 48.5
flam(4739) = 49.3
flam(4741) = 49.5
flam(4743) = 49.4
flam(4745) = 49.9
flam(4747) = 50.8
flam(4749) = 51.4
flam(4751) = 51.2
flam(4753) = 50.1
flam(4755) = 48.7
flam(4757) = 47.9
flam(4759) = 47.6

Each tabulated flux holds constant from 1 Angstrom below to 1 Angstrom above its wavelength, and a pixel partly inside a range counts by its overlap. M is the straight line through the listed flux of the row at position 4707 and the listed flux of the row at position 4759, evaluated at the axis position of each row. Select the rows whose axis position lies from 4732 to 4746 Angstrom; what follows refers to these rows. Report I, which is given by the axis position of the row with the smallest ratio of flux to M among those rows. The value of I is 4733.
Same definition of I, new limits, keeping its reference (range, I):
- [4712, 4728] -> 4713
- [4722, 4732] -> 4731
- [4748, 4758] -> 4757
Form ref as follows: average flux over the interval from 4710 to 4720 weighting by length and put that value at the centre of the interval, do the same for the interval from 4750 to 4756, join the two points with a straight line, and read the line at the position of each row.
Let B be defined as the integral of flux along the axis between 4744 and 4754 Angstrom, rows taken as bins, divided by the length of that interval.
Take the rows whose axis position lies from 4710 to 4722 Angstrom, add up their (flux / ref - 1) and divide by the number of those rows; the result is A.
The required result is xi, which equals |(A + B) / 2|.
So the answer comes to 25.3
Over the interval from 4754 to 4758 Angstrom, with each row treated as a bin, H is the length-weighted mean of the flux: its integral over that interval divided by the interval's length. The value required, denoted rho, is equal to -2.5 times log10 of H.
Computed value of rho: -4.21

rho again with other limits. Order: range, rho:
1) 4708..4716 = -4.16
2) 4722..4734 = -4.21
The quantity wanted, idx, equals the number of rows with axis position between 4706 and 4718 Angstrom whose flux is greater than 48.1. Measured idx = 1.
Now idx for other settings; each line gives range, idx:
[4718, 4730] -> 5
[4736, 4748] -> 6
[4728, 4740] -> 2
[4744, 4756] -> 6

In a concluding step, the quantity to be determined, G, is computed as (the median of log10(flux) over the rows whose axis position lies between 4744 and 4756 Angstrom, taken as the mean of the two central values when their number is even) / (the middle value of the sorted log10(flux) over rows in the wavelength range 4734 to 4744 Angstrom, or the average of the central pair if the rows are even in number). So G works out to 1.01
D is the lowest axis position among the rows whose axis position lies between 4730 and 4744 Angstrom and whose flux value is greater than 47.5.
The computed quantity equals 4737 Angstrom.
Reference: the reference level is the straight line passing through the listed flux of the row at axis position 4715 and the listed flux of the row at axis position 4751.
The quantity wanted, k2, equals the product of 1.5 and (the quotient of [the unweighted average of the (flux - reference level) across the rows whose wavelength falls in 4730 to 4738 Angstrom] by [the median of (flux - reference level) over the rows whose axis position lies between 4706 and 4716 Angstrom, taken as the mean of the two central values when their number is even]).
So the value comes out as 1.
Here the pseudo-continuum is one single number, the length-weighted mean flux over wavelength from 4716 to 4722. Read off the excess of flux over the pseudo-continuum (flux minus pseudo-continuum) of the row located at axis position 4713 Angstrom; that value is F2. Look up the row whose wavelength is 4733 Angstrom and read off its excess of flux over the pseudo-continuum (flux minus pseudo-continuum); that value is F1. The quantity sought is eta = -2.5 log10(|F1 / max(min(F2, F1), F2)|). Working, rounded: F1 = -3.0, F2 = -3.6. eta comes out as 0.2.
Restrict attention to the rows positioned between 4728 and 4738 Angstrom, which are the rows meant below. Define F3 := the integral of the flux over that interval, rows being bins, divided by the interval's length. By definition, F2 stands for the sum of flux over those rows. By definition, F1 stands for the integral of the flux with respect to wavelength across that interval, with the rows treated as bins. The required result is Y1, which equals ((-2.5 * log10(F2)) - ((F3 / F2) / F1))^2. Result 35.3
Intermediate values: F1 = 476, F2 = 238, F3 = 47.6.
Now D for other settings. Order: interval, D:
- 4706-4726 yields 4715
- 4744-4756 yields 4745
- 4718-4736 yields 4719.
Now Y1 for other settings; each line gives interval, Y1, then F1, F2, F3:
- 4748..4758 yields 35.9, 499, 249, 49.9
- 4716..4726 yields 35.9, 499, 249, 49.9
